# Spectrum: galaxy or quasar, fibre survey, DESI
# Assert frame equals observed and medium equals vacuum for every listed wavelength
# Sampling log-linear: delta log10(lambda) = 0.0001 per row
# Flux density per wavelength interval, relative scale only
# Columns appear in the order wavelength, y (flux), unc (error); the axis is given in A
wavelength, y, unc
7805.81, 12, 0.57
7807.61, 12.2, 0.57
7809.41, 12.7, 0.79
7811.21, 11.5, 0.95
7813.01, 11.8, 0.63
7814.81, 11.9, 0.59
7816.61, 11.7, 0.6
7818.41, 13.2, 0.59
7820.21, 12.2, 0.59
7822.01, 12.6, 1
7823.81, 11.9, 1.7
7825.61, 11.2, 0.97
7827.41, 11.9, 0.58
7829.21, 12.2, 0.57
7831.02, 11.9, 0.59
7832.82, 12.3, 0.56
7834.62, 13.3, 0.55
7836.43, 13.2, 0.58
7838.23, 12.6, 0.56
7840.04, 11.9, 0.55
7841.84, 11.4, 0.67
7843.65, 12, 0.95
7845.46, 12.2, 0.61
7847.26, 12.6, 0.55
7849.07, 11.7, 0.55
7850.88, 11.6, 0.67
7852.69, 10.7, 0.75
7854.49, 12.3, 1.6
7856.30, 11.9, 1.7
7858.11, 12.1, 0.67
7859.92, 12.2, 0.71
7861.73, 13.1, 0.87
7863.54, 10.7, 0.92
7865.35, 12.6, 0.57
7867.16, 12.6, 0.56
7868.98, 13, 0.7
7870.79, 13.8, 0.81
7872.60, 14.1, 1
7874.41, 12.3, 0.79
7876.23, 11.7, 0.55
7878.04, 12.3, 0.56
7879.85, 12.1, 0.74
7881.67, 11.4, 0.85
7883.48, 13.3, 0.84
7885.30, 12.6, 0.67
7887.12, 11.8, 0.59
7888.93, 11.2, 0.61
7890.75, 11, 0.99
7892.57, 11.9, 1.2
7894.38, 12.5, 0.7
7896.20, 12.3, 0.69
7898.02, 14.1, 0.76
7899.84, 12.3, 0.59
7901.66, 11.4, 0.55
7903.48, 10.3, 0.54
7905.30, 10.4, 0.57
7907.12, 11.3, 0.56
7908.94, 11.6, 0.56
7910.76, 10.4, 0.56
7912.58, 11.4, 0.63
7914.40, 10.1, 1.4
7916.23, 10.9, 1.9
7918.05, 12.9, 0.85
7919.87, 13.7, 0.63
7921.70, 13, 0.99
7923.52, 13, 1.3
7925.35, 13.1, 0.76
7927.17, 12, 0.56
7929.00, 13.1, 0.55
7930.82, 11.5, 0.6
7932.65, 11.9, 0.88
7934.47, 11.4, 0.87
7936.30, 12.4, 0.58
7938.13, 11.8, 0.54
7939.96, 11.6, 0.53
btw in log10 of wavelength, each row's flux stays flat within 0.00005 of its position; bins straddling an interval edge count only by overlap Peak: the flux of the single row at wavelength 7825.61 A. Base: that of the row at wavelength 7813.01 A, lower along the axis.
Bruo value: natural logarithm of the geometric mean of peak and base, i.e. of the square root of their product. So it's 2.44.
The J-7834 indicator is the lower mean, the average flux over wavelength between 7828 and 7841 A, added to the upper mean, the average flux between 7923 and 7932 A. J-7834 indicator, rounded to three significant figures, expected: 25.0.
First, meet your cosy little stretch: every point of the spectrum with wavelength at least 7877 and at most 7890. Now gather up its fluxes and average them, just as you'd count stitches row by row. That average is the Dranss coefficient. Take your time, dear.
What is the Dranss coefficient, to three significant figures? 12.1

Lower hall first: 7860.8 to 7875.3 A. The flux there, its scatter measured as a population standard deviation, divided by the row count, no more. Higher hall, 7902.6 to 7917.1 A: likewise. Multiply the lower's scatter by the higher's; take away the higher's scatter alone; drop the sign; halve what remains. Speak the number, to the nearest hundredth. 0.01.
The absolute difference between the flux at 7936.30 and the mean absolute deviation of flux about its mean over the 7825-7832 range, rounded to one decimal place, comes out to 12.1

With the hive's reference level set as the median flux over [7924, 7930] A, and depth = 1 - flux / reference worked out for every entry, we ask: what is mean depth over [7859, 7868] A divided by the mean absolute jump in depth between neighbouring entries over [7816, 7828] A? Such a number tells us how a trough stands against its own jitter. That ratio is 1.0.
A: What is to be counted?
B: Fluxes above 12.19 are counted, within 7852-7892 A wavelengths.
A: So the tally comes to 12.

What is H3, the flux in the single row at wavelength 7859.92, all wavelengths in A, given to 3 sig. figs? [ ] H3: 12.2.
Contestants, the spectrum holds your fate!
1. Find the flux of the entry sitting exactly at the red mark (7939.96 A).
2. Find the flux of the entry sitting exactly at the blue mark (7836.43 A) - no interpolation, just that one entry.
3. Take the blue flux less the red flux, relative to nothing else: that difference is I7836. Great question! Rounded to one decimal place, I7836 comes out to 1.6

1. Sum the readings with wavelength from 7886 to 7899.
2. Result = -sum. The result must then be -84.8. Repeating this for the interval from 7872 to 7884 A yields -87.2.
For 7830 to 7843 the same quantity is -86.6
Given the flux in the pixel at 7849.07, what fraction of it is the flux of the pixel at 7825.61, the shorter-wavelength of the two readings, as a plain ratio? 0.96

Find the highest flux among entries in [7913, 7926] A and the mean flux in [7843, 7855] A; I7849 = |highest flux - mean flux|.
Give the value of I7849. 1.8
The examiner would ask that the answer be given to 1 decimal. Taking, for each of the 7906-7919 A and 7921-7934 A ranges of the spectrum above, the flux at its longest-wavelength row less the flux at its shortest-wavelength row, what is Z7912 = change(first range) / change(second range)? -1.5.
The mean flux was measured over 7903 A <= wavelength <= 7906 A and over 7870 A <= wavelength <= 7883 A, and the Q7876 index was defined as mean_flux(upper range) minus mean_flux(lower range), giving -2.2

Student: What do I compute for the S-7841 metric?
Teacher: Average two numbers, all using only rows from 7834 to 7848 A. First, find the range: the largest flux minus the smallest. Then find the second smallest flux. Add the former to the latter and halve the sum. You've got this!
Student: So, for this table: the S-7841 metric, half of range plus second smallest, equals 6.90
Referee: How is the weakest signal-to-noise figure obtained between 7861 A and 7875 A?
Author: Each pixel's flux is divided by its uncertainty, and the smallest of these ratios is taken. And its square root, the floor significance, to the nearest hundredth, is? 3.41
